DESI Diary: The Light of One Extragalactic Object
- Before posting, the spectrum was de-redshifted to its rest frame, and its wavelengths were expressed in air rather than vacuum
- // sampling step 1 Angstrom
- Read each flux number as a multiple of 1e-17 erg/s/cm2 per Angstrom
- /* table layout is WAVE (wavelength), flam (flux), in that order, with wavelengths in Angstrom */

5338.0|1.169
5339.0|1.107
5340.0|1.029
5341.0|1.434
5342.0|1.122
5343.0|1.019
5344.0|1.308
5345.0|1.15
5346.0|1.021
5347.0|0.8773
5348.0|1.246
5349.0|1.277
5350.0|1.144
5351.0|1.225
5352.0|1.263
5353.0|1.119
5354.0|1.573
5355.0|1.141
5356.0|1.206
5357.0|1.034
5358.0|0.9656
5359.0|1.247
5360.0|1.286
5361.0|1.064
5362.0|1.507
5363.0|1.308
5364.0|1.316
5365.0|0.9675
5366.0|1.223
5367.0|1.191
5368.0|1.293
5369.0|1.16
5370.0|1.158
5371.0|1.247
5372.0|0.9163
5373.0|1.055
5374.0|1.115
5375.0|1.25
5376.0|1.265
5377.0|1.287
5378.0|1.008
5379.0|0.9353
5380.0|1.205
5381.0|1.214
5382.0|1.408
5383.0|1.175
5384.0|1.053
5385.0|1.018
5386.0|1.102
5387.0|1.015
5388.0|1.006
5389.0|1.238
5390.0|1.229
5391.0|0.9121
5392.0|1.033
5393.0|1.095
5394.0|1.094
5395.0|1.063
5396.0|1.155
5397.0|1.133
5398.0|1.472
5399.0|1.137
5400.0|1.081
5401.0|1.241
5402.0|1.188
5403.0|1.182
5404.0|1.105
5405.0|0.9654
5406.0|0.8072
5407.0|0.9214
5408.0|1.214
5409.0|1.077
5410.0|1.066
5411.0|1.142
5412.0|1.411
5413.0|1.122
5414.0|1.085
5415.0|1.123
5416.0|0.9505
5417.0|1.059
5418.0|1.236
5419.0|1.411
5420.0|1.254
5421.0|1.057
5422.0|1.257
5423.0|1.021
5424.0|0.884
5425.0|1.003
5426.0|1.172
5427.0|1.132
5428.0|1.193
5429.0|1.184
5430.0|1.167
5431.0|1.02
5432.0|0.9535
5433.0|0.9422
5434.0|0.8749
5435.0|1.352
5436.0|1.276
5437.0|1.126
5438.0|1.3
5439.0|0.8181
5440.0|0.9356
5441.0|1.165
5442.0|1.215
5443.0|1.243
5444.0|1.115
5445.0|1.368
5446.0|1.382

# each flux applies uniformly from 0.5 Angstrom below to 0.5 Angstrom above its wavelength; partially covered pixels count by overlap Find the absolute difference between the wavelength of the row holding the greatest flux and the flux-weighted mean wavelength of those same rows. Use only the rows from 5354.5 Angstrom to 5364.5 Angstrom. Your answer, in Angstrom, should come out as 2.3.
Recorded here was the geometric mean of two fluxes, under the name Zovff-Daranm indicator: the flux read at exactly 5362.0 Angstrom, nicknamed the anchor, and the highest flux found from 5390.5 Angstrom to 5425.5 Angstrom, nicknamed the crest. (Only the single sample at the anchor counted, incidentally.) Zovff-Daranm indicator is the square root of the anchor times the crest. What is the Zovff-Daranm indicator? 1.49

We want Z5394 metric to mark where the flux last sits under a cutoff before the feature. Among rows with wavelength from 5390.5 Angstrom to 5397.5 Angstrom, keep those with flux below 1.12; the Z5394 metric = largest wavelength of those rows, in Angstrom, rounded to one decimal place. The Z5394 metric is 5395.0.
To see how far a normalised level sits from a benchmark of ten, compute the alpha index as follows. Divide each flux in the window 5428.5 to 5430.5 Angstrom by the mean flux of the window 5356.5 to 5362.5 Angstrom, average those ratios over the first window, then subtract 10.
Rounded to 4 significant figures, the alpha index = -9.007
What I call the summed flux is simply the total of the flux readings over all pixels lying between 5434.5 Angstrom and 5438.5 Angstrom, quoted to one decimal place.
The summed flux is 5.1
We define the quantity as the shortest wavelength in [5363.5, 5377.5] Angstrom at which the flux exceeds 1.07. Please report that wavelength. 5364.0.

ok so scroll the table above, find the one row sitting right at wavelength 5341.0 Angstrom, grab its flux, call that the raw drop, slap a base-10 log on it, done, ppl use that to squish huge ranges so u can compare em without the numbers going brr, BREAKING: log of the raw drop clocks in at 0.16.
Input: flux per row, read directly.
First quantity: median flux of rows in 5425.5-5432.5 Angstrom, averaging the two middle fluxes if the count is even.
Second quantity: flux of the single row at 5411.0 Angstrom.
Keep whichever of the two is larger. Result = 1.17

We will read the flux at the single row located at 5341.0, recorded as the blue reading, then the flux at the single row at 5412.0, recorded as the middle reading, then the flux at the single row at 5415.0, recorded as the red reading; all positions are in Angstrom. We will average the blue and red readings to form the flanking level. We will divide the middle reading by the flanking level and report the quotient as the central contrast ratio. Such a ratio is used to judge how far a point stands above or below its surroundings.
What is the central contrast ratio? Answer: 1.1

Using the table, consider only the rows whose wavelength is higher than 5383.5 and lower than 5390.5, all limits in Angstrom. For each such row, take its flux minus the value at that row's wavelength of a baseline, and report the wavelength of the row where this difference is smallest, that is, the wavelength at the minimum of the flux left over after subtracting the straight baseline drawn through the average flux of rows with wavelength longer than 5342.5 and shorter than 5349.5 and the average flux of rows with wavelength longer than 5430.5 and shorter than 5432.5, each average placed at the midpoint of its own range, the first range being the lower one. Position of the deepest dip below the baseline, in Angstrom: 5388.0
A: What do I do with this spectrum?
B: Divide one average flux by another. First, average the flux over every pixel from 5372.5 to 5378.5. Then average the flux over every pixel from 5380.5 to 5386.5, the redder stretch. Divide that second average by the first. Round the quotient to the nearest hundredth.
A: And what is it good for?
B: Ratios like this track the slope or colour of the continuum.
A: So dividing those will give 1.00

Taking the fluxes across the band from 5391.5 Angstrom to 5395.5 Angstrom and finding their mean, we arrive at 1.07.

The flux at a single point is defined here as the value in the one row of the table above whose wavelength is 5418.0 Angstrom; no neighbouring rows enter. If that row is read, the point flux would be 1.236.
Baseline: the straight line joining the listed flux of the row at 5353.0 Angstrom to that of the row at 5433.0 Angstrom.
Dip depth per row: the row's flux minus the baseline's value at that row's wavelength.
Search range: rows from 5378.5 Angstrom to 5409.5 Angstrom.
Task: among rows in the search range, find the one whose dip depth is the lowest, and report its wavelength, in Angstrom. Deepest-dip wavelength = 5406.0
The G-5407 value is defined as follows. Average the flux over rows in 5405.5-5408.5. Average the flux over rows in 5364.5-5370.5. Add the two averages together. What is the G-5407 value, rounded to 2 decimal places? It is 2.15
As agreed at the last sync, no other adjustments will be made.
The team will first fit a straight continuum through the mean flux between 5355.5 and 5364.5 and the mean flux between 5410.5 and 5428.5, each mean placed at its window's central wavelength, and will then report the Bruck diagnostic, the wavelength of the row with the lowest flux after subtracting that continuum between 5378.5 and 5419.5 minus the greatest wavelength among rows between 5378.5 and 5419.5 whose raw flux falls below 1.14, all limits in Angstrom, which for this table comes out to -11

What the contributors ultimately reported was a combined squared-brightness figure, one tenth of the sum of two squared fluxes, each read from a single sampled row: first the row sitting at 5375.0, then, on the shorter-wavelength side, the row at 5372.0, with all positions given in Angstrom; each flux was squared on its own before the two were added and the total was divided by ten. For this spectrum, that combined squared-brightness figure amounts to 0.240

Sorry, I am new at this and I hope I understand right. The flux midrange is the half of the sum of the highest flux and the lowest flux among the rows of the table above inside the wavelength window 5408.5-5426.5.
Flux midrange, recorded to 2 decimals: 1.15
